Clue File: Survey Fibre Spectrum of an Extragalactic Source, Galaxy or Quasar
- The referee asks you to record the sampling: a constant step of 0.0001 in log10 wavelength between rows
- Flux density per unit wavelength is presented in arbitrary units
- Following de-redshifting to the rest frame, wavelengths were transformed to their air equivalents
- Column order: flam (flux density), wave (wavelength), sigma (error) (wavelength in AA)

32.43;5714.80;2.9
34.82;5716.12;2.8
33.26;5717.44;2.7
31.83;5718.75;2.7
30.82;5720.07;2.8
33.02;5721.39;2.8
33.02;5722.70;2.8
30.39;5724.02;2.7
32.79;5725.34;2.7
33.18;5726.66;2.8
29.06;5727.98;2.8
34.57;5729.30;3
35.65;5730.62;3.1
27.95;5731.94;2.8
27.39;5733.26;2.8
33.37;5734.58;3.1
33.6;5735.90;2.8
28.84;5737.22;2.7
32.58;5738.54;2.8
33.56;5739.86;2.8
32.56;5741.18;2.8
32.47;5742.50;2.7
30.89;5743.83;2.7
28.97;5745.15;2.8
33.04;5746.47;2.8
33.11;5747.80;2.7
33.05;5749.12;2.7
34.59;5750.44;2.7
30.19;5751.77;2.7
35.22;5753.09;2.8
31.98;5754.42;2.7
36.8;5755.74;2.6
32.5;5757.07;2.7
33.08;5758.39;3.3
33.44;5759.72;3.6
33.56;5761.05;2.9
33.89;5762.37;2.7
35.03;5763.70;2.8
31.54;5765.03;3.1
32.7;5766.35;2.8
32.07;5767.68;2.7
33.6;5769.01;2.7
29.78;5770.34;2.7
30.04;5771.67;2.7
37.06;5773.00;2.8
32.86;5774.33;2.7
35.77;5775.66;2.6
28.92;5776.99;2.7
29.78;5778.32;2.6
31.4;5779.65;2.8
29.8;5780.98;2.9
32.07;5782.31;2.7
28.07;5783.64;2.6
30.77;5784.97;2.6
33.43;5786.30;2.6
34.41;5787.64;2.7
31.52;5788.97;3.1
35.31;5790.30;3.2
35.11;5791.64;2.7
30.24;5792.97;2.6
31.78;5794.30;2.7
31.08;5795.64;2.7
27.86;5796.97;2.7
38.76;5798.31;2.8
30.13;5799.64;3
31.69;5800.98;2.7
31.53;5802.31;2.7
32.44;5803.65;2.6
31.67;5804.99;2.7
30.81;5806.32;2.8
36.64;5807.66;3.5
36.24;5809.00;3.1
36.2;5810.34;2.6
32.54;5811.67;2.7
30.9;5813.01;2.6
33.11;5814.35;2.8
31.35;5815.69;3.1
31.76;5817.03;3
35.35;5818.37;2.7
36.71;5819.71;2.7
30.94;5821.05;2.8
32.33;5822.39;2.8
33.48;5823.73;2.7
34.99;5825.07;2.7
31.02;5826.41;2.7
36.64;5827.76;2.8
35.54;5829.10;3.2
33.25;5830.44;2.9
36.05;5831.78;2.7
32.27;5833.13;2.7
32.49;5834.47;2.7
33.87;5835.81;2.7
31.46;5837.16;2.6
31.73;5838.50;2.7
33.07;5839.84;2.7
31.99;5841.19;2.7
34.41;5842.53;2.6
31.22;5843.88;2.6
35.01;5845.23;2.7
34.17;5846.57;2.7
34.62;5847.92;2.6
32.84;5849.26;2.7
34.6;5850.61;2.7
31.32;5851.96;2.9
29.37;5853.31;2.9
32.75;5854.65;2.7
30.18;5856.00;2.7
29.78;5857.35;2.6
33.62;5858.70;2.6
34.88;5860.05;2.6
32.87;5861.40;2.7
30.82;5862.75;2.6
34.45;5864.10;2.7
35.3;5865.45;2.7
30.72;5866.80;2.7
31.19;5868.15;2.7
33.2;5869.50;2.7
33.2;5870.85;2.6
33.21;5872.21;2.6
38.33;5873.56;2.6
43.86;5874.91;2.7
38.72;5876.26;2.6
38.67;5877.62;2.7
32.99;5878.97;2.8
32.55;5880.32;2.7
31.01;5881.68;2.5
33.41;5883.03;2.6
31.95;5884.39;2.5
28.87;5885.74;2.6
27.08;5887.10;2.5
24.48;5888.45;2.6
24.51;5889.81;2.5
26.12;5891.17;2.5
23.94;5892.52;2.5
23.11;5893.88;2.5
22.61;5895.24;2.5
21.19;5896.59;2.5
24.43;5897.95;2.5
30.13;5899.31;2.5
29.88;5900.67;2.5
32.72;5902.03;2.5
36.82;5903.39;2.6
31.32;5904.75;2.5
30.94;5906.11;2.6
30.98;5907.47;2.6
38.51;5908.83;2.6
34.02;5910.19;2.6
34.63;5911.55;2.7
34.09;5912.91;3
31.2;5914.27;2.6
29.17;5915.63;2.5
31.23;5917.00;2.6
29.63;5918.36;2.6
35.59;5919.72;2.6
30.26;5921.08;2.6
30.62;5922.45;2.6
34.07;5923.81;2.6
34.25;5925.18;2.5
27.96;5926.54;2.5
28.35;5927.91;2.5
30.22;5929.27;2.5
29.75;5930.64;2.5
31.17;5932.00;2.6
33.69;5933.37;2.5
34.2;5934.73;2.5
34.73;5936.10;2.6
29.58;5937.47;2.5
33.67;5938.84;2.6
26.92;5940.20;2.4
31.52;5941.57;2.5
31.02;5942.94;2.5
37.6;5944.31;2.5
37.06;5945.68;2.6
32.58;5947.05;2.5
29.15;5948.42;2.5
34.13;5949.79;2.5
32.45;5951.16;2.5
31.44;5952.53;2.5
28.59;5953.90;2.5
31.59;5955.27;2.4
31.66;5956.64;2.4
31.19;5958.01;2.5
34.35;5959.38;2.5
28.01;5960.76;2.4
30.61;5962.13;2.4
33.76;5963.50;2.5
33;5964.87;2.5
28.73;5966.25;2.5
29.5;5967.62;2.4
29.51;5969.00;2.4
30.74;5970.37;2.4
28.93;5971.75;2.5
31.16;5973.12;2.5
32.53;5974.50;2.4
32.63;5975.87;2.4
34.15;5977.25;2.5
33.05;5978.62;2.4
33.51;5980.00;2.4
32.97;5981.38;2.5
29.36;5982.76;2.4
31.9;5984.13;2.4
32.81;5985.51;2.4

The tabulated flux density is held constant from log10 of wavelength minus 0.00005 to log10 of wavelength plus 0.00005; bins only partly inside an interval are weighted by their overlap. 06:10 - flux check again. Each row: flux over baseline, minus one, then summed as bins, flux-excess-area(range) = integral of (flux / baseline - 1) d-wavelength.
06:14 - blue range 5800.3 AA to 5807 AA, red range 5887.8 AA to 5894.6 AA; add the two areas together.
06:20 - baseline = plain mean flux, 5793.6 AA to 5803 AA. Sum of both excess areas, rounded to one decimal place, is -1.6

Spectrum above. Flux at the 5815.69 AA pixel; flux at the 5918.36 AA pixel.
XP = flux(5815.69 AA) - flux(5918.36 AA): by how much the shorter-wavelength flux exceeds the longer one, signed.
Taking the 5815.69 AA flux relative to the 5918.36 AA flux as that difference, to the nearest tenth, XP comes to 1.7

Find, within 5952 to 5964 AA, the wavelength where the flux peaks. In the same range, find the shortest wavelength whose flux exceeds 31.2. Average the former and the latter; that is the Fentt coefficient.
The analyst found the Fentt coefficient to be 5956.0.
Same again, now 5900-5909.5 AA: 5905.4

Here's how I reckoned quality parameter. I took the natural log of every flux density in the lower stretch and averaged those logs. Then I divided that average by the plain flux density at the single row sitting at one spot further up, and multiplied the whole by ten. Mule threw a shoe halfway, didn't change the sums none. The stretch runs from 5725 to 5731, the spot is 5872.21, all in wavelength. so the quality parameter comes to 1.05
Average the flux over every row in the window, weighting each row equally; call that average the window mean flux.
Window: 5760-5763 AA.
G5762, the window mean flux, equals 33.7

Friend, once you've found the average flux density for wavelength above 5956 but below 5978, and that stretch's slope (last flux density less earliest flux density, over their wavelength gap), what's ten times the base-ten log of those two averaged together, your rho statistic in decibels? 12.0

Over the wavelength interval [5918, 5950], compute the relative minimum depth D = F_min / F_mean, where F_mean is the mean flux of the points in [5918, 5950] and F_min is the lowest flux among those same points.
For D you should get 0.84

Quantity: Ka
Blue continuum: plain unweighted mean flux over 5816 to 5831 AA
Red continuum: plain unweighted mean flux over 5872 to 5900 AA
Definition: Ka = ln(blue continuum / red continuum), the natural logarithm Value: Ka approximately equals 0.118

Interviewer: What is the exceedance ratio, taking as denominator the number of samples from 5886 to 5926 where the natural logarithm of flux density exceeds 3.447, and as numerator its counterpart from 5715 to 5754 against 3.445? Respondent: 2.2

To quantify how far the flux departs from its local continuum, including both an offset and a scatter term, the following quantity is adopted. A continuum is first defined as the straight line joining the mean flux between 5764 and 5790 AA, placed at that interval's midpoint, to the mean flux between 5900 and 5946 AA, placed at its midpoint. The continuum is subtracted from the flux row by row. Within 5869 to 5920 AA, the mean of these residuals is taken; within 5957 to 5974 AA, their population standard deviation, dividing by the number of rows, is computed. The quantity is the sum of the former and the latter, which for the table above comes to 1.0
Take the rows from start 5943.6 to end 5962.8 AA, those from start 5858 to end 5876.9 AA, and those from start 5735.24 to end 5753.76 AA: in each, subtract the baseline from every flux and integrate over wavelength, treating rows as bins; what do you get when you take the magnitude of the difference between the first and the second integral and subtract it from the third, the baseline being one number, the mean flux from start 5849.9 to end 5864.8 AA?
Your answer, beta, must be -44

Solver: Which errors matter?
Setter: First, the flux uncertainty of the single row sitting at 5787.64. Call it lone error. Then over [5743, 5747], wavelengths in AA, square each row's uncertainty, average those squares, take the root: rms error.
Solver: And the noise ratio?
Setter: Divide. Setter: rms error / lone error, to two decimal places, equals 1.02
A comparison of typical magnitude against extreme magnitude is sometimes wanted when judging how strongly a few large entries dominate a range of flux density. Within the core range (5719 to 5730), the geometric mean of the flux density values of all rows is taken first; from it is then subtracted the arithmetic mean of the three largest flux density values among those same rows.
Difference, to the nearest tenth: -1.5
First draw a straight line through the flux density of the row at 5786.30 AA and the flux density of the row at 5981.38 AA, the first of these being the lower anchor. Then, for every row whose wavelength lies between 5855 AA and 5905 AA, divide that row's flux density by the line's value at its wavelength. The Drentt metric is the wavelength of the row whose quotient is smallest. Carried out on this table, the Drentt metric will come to 5896.59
